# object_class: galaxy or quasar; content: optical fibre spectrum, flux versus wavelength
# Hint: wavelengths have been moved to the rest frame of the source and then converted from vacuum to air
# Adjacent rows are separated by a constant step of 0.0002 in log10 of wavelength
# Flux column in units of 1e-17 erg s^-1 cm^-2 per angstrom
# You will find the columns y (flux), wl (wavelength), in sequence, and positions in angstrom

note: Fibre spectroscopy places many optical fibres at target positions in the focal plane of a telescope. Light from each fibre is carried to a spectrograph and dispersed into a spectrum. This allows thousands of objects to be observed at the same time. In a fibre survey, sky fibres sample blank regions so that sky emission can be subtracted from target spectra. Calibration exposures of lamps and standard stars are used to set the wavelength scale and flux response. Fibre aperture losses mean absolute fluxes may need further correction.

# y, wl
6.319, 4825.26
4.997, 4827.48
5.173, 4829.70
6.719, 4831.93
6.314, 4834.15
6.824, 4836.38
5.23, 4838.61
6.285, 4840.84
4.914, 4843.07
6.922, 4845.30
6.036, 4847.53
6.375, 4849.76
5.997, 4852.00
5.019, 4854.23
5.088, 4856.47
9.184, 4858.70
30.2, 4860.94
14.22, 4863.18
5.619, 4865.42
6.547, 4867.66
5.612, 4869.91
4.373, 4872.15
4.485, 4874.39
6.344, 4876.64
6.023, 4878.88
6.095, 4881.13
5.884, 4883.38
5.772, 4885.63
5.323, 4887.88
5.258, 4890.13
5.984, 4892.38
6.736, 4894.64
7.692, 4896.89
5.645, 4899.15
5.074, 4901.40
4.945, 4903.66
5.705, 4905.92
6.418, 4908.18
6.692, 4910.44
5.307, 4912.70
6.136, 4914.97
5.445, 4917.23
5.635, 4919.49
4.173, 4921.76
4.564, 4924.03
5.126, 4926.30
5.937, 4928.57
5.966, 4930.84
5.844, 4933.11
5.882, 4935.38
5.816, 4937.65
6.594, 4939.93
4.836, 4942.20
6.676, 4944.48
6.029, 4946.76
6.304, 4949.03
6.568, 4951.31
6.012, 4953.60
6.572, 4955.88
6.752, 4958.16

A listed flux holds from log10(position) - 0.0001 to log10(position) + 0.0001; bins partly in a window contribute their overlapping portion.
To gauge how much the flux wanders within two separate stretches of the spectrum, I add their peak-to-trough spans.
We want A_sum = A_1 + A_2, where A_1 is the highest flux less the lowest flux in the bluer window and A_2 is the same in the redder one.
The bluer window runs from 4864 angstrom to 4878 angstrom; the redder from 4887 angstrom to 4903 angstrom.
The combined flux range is 4.79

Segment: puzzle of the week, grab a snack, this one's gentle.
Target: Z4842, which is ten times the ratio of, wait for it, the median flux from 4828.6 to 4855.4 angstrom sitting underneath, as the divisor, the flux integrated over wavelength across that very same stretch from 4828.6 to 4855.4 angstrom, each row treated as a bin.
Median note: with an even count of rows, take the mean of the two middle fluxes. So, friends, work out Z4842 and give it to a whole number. 260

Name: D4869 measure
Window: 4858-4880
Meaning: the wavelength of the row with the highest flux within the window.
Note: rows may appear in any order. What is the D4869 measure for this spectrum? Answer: 4860.94 angstrom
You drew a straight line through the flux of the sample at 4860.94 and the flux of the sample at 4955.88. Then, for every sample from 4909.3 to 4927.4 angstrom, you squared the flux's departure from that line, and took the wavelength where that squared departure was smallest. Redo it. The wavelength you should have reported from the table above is 4926.30 angstrom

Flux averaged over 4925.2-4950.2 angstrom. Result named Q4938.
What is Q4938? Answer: 5.91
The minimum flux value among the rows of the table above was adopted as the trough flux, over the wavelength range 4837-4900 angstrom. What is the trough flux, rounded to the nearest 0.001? 4.373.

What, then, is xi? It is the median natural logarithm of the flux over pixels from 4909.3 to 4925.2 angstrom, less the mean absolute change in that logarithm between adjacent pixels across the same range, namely 1.54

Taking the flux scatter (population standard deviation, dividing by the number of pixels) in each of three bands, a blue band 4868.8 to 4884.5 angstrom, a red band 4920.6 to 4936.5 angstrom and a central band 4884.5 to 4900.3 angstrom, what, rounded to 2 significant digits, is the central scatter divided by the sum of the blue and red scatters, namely 0.57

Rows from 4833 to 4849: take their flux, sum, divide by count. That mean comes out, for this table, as 6.08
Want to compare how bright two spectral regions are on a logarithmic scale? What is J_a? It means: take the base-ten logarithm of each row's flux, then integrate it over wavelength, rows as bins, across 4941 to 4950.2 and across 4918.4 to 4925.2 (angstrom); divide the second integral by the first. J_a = 0.65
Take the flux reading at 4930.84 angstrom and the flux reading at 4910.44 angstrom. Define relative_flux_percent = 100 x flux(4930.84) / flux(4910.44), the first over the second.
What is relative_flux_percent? 89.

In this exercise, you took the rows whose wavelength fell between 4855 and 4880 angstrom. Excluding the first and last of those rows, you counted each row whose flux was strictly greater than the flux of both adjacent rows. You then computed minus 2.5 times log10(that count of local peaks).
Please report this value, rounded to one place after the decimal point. -1.2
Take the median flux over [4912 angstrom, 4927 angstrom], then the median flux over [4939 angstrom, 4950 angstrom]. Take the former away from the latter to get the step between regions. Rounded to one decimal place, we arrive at 1.0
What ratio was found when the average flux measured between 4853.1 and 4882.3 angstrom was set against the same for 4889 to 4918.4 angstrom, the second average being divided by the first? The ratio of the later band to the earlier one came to 0.71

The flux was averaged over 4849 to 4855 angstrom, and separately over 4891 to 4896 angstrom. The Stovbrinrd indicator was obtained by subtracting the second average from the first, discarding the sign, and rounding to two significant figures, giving 0.56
